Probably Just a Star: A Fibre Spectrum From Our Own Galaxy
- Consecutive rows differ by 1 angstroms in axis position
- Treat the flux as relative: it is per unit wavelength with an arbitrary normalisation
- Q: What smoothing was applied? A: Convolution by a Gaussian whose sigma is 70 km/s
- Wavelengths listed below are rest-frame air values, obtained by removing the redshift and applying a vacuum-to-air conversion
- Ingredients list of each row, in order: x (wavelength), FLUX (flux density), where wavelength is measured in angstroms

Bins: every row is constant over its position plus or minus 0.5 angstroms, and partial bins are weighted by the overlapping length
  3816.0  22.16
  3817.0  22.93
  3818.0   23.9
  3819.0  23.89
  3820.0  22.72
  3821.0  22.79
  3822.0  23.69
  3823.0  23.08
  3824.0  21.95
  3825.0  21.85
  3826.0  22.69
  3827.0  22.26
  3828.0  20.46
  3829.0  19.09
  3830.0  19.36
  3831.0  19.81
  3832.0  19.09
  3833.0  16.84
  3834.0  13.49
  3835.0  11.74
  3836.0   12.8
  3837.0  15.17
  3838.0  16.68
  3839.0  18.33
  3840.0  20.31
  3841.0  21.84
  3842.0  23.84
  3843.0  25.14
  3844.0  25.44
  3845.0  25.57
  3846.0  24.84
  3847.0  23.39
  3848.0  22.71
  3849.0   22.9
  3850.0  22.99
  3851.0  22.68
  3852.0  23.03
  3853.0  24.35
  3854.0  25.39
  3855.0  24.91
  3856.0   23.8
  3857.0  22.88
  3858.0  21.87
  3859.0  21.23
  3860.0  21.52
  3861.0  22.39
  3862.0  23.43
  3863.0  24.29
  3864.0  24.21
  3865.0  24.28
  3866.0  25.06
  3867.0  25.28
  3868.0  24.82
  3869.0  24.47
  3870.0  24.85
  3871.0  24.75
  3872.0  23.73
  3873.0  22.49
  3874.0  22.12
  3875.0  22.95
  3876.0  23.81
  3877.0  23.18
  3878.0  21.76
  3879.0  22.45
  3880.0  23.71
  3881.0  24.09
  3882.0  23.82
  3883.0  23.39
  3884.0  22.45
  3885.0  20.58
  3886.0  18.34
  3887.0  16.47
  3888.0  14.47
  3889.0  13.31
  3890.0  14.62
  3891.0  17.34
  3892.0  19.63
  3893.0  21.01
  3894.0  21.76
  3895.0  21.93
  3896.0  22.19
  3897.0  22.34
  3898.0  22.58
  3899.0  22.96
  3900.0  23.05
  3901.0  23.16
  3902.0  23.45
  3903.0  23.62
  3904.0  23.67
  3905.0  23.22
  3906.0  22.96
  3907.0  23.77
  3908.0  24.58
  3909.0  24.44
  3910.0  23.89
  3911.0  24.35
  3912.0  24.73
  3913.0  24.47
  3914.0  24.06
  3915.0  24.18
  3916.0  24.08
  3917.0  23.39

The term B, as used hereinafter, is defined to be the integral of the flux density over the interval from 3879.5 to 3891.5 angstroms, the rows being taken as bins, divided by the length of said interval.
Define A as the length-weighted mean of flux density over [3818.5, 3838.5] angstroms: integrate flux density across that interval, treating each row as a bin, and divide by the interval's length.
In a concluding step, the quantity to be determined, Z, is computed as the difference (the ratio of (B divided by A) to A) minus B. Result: -19.3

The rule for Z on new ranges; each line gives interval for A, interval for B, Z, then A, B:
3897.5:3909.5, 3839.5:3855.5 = -23.7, 23.5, 23.7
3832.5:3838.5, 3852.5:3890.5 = -22.3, 14.5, 22.4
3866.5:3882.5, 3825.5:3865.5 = -21.4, 23.6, 21.4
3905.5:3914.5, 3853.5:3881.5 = -23.5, 24.1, 23.6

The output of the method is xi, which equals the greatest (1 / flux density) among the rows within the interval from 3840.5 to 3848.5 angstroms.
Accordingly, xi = 0.046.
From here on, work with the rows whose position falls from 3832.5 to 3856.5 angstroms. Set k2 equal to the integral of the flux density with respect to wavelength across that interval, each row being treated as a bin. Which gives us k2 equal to 508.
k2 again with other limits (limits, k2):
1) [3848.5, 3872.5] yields 569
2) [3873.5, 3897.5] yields 498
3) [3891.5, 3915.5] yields 556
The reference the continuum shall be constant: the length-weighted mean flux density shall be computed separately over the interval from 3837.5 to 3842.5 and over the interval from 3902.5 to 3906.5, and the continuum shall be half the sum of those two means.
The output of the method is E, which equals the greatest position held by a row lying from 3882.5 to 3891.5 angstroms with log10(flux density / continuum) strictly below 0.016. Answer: 3891.0 angstroms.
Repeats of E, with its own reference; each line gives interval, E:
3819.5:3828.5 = 3828.0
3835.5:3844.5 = 3841.0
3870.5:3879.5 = 3879.0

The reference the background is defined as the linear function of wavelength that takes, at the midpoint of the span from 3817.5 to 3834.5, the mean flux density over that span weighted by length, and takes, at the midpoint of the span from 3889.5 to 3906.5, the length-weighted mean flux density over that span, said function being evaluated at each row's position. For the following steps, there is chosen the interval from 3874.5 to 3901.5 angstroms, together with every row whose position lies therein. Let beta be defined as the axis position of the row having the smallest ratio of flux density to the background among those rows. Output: 3889.0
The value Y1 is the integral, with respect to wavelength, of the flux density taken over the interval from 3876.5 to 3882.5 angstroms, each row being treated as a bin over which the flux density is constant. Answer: 139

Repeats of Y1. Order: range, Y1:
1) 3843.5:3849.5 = 145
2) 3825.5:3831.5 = 124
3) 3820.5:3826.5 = 136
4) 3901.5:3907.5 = 141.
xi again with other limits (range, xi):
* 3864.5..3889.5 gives 0.075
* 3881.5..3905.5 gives 0.075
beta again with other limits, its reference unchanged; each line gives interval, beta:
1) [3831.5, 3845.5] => 3835.0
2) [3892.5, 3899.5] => 3893.0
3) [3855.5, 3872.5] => 3859.0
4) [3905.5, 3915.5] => 3906.0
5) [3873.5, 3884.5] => 3878.0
